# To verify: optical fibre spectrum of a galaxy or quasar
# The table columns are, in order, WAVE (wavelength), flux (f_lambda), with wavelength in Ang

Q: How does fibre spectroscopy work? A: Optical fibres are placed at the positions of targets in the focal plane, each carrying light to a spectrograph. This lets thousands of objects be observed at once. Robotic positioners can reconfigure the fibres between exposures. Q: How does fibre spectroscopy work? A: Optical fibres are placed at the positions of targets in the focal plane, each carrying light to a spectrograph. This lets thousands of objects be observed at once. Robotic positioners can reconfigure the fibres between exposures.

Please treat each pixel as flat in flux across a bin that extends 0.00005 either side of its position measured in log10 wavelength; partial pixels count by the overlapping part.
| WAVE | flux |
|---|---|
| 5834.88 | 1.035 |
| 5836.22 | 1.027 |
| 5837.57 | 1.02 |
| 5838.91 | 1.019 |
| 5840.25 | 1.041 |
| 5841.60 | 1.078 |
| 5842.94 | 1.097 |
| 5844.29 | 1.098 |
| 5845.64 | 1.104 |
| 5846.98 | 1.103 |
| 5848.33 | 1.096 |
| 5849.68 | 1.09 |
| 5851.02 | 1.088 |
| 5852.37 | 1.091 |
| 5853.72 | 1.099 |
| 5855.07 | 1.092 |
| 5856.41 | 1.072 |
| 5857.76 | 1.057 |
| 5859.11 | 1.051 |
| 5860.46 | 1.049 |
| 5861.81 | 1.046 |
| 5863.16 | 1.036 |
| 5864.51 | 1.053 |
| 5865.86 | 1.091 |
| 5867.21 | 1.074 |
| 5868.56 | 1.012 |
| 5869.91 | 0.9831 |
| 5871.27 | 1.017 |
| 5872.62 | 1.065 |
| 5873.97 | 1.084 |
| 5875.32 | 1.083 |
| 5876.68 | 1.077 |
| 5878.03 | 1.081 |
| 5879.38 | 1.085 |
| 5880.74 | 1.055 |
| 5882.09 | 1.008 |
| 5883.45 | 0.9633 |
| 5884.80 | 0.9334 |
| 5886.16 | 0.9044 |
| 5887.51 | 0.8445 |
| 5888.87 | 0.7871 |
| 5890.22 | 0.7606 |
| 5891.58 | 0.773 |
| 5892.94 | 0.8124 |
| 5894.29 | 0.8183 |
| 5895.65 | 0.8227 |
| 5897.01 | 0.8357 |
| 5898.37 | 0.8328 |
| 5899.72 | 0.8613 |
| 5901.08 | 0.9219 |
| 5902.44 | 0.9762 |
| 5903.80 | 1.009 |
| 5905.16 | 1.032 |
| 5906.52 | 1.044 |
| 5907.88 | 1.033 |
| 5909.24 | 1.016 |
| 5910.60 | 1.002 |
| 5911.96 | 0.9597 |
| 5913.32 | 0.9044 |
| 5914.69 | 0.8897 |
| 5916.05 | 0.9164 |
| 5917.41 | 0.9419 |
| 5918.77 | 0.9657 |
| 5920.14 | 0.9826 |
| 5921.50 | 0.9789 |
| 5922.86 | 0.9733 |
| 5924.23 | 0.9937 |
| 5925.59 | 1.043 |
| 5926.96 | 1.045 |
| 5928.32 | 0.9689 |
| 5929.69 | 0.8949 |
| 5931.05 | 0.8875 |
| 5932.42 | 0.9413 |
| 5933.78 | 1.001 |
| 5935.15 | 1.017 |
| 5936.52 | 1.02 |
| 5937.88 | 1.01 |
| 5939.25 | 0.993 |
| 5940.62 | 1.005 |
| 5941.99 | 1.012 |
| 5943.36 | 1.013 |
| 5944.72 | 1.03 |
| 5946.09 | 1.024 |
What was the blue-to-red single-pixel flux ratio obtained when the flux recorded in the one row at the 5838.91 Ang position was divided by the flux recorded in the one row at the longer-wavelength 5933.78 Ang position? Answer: 1.02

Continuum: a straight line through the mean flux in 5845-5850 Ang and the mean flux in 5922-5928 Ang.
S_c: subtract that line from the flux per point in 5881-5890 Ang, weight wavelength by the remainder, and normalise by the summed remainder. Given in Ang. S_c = 5886.6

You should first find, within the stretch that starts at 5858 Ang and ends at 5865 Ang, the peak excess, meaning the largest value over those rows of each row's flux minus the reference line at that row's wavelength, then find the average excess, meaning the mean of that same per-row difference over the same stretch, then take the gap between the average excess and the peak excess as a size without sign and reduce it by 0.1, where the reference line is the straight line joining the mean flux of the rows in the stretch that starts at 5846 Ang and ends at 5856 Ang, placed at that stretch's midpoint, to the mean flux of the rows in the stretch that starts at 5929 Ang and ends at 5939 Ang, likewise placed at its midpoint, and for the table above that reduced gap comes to -0.090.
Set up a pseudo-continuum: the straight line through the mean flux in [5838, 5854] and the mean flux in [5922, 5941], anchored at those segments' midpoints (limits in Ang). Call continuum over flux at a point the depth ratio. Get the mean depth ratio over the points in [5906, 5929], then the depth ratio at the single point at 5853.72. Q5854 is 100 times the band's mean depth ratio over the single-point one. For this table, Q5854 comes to 105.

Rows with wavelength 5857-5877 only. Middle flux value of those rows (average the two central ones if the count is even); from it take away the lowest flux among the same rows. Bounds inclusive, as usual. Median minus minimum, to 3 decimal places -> 0.070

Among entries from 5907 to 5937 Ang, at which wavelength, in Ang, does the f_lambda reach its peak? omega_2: 5926.96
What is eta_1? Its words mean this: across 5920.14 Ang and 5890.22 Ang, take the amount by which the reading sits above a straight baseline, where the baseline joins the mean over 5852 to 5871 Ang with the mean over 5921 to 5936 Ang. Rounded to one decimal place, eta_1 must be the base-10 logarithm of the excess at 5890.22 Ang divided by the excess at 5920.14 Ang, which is 1.8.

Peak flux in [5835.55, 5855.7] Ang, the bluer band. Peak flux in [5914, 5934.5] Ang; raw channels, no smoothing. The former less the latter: 0.059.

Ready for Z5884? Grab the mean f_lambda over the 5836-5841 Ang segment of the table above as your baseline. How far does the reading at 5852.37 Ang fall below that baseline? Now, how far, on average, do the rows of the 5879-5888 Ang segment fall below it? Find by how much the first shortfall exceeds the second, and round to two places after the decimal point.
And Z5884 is -0.12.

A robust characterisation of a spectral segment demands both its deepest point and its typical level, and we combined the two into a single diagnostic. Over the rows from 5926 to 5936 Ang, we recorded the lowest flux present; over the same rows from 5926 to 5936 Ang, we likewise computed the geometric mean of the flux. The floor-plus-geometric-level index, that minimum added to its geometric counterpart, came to 1.85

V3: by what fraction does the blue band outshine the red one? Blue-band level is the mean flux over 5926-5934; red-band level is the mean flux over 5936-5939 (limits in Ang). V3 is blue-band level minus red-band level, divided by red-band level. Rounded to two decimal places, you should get -0.06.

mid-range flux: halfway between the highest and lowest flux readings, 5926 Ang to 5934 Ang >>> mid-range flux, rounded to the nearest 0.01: 0.97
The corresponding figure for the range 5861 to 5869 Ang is 1.05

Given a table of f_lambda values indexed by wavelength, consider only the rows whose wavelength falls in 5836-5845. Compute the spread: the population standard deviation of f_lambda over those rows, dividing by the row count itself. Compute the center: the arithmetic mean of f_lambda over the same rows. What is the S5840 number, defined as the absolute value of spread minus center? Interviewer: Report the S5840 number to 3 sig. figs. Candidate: 1.02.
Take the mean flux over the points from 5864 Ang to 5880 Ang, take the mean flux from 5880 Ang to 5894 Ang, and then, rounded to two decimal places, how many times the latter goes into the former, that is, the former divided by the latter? 1.20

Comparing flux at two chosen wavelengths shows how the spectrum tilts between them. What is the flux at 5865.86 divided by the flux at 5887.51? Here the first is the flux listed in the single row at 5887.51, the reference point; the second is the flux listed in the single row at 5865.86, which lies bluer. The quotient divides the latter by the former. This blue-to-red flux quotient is 1.29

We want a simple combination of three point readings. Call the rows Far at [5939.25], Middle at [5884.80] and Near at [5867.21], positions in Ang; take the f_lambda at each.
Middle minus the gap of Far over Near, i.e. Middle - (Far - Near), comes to 1.01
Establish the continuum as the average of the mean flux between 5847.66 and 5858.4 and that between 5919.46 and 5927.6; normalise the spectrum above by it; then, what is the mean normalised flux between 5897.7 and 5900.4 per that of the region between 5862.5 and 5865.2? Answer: 0.81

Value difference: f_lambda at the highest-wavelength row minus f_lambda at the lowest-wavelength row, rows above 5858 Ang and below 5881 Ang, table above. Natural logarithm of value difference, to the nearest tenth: -5.5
